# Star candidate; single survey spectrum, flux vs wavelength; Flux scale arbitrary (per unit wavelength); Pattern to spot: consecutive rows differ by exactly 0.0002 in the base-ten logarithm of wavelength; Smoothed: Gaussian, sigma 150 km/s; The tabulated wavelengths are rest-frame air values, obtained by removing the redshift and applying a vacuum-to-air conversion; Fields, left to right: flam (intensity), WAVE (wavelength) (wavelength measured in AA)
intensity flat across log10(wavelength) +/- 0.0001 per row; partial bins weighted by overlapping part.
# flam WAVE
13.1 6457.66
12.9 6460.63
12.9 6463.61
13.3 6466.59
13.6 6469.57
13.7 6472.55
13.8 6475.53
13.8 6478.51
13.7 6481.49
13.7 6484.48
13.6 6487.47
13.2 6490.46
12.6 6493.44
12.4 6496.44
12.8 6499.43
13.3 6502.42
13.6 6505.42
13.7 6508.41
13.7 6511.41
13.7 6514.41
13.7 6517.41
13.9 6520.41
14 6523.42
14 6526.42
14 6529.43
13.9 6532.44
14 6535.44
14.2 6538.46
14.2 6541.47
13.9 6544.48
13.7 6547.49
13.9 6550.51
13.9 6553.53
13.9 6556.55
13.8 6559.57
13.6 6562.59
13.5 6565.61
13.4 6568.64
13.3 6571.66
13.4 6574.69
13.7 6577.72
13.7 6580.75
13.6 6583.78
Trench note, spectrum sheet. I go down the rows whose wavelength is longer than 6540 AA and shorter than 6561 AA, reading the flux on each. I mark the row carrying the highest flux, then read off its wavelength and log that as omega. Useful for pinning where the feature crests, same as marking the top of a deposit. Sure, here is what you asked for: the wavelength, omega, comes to 6541.47 AA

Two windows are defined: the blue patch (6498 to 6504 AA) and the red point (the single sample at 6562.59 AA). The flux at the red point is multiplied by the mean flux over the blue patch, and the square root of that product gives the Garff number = 13.3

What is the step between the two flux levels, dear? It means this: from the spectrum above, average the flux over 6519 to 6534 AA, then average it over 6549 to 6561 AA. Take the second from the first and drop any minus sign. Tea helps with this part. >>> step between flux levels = 0.1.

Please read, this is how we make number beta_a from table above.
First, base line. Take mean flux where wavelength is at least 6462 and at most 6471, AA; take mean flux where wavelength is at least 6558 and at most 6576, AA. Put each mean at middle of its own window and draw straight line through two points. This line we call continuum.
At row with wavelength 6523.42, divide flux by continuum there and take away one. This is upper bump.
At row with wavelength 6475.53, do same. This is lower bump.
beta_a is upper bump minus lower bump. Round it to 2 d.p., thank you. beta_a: 0.01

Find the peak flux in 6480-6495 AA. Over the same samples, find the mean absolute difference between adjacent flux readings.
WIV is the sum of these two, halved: 6.99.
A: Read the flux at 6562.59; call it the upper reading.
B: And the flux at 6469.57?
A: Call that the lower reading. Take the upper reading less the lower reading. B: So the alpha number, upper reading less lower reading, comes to 0.0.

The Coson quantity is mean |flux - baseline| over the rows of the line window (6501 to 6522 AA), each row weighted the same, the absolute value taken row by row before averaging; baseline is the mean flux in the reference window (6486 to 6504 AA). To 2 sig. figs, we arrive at 0.67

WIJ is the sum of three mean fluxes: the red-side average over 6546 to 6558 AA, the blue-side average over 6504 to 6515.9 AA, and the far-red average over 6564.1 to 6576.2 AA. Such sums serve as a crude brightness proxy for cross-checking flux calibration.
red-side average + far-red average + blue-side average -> 40.9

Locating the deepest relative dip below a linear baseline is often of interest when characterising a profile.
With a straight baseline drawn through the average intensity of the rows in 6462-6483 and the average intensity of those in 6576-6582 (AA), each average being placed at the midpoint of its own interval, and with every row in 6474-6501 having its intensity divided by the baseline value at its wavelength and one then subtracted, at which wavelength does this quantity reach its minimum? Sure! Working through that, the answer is 6496.44 AA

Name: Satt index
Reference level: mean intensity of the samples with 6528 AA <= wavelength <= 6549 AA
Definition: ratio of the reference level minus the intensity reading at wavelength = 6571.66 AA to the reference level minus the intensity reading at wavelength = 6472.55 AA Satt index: 2.4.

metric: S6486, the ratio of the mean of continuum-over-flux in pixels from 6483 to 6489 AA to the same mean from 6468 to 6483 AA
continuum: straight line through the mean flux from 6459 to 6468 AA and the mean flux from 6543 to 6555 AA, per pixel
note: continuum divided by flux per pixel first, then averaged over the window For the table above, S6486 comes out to 1.01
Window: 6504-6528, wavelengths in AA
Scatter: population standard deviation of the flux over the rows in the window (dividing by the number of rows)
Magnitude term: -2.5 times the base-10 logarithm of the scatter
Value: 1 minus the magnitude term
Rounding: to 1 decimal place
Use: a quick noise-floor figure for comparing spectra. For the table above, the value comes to -1.1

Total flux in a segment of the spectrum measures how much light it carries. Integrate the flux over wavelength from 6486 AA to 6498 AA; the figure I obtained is 155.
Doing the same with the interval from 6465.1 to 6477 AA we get 162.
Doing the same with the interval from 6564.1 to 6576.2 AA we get 162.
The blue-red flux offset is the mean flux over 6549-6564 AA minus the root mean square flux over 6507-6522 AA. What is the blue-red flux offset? 0.1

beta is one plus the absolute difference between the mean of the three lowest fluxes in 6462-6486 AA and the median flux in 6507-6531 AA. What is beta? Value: 1.5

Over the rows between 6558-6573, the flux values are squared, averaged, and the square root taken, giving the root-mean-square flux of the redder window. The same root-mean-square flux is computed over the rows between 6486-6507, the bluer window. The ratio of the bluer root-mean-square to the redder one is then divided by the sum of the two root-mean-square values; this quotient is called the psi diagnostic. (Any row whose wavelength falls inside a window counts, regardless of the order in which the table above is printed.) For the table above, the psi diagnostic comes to 0.0364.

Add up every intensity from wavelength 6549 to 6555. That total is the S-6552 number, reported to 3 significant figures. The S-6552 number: 27.8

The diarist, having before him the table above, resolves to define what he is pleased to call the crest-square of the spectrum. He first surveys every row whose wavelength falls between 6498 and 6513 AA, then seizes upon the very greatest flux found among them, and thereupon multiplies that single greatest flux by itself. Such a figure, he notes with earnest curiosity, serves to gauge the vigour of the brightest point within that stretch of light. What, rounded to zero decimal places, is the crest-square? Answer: 188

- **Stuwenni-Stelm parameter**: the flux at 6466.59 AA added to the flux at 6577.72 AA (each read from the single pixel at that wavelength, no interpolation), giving 27.0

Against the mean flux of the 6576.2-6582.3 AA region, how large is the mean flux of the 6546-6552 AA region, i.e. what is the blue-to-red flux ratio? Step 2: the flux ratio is 1.01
